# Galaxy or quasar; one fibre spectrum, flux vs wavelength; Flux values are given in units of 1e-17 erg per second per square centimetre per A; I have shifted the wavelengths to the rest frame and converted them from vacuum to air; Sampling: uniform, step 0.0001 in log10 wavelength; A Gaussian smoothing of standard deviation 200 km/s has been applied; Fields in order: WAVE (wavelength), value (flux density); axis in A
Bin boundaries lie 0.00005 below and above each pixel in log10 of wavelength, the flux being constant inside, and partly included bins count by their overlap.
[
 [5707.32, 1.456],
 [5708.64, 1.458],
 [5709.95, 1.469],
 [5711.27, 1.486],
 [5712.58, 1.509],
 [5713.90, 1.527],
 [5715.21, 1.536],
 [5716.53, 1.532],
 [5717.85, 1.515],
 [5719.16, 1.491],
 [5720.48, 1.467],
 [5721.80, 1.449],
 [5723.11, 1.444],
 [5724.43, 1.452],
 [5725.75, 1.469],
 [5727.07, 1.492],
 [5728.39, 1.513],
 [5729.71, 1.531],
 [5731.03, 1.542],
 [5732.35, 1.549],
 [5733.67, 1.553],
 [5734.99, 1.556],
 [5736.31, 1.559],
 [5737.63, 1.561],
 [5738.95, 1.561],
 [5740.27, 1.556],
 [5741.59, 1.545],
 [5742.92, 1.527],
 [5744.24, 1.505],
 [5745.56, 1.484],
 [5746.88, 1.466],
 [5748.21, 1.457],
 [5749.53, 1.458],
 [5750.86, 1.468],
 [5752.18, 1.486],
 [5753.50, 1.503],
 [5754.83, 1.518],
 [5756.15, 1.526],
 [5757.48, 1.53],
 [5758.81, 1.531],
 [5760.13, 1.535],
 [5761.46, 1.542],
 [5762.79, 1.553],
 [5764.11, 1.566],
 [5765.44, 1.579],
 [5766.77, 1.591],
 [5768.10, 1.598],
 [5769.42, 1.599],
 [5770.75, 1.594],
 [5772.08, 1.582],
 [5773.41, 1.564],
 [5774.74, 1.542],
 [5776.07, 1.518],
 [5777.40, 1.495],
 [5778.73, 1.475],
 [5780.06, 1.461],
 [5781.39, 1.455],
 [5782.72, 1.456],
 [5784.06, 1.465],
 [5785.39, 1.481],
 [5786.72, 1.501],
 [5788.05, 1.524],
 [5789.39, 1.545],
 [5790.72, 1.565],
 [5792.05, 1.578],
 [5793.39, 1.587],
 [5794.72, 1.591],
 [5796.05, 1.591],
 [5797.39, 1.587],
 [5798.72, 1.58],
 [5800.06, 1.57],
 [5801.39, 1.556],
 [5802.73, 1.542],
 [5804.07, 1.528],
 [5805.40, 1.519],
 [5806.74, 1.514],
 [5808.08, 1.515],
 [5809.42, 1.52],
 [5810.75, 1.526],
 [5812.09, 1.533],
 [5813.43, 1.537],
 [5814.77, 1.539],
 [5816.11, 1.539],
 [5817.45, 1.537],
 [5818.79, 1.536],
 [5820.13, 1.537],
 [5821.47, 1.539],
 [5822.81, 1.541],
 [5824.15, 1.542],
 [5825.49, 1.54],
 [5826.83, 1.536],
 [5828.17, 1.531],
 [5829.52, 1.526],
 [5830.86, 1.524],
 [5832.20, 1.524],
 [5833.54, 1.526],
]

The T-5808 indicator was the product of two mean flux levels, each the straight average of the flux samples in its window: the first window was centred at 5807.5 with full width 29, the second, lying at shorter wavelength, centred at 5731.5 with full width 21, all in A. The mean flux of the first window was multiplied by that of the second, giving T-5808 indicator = 2.35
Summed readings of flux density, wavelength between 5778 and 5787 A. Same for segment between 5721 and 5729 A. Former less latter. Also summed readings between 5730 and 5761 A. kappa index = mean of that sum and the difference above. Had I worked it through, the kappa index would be 18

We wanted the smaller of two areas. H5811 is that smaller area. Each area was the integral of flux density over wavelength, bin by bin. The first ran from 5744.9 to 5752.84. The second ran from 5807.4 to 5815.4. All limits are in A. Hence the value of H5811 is 11.7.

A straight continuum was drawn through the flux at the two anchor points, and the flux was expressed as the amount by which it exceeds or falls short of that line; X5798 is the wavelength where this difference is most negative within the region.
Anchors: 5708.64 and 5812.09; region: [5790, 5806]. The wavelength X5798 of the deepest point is 5805.40 A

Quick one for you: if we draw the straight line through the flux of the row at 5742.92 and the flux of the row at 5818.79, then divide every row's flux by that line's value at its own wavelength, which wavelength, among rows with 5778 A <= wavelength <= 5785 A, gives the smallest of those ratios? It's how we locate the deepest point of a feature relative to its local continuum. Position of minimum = 5781.39 A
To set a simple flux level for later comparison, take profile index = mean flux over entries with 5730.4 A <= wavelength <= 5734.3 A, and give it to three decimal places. 1.548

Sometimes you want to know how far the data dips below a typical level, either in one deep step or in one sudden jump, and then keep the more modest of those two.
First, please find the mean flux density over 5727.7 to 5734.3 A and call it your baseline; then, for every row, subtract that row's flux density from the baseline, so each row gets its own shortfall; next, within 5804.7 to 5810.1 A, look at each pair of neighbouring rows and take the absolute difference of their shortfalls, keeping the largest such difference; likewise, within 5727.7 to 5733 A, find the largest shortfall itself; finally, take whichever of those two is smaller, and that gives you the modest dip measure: 0.0050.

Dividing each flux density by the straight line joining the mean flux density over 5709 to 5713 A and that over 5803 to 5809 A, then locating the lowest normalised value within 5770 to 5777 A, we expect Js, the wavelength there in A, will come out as 5776.07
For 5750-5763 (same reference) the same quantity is 5750.86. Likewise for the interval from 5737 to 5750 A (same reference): 5748.21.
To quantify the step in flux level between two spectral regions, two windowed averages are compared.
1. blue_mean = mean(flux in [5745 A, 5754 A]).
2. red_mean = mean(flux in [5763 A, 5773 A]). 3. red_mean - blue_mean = 0.11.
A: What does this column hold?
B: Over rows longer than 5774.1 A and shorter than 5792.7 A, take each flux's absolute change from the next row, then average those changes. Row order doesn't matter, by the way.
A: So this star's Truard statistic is 0.0162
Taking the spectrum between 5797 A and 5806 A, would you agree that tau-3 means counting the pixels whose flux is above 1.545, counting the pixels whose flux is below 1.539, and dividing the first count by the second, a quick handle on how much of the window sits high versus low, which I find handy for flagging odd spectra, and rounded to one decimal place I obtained 2.0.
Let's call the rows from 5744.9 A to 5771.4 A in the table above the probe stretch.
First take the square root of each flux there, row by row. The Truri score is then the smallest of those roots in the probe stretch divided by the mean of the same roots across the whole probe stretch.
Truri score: 0.976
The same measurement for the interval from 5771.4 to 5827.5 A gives 0.974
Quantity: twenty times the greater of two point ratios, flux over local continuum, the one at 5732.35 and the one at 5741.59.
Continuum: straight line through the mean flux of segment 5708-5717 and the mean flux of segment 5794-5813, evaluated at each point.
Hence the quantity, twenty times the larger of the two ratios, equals 20.5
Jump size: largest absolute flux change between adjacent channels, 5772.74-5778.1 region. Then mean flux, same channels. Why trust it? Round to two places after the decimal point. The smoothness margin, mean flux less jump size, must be 1.51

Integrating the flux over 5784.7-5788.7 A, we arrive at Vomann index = 6.0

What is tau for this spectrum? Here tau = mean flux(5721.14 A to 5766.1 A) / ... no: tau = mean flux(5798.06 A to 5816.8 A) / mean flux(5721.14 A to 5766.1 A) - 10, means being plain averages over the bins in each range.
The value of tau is -8.99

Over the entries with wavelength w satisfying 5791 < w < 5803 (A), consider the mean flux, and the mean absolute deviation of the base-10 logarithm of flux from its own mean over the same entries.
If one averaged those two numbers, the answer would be 0.790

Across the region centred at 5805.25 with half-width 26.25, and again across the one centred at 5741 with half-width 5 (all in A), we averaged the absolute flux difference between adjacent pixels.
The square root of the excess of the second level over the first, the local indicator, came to 0.064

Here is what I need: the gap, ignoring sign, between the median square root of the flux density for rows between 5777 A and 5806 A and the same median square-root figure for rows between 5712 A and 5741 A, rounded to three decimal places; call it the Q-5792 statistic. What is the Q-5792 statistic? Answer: 0.002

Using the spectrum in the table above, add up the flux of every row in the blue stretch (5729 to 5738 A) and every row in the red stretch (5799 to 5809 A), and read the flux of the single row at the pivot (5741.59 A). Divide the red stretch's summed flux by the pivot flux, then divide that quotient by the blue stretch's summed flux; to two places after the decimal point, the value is 0.64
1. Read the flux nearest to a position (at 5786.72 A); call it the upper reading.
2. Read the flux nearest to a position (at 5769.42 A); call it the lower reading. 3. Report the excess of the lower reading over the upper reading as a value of 0.098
